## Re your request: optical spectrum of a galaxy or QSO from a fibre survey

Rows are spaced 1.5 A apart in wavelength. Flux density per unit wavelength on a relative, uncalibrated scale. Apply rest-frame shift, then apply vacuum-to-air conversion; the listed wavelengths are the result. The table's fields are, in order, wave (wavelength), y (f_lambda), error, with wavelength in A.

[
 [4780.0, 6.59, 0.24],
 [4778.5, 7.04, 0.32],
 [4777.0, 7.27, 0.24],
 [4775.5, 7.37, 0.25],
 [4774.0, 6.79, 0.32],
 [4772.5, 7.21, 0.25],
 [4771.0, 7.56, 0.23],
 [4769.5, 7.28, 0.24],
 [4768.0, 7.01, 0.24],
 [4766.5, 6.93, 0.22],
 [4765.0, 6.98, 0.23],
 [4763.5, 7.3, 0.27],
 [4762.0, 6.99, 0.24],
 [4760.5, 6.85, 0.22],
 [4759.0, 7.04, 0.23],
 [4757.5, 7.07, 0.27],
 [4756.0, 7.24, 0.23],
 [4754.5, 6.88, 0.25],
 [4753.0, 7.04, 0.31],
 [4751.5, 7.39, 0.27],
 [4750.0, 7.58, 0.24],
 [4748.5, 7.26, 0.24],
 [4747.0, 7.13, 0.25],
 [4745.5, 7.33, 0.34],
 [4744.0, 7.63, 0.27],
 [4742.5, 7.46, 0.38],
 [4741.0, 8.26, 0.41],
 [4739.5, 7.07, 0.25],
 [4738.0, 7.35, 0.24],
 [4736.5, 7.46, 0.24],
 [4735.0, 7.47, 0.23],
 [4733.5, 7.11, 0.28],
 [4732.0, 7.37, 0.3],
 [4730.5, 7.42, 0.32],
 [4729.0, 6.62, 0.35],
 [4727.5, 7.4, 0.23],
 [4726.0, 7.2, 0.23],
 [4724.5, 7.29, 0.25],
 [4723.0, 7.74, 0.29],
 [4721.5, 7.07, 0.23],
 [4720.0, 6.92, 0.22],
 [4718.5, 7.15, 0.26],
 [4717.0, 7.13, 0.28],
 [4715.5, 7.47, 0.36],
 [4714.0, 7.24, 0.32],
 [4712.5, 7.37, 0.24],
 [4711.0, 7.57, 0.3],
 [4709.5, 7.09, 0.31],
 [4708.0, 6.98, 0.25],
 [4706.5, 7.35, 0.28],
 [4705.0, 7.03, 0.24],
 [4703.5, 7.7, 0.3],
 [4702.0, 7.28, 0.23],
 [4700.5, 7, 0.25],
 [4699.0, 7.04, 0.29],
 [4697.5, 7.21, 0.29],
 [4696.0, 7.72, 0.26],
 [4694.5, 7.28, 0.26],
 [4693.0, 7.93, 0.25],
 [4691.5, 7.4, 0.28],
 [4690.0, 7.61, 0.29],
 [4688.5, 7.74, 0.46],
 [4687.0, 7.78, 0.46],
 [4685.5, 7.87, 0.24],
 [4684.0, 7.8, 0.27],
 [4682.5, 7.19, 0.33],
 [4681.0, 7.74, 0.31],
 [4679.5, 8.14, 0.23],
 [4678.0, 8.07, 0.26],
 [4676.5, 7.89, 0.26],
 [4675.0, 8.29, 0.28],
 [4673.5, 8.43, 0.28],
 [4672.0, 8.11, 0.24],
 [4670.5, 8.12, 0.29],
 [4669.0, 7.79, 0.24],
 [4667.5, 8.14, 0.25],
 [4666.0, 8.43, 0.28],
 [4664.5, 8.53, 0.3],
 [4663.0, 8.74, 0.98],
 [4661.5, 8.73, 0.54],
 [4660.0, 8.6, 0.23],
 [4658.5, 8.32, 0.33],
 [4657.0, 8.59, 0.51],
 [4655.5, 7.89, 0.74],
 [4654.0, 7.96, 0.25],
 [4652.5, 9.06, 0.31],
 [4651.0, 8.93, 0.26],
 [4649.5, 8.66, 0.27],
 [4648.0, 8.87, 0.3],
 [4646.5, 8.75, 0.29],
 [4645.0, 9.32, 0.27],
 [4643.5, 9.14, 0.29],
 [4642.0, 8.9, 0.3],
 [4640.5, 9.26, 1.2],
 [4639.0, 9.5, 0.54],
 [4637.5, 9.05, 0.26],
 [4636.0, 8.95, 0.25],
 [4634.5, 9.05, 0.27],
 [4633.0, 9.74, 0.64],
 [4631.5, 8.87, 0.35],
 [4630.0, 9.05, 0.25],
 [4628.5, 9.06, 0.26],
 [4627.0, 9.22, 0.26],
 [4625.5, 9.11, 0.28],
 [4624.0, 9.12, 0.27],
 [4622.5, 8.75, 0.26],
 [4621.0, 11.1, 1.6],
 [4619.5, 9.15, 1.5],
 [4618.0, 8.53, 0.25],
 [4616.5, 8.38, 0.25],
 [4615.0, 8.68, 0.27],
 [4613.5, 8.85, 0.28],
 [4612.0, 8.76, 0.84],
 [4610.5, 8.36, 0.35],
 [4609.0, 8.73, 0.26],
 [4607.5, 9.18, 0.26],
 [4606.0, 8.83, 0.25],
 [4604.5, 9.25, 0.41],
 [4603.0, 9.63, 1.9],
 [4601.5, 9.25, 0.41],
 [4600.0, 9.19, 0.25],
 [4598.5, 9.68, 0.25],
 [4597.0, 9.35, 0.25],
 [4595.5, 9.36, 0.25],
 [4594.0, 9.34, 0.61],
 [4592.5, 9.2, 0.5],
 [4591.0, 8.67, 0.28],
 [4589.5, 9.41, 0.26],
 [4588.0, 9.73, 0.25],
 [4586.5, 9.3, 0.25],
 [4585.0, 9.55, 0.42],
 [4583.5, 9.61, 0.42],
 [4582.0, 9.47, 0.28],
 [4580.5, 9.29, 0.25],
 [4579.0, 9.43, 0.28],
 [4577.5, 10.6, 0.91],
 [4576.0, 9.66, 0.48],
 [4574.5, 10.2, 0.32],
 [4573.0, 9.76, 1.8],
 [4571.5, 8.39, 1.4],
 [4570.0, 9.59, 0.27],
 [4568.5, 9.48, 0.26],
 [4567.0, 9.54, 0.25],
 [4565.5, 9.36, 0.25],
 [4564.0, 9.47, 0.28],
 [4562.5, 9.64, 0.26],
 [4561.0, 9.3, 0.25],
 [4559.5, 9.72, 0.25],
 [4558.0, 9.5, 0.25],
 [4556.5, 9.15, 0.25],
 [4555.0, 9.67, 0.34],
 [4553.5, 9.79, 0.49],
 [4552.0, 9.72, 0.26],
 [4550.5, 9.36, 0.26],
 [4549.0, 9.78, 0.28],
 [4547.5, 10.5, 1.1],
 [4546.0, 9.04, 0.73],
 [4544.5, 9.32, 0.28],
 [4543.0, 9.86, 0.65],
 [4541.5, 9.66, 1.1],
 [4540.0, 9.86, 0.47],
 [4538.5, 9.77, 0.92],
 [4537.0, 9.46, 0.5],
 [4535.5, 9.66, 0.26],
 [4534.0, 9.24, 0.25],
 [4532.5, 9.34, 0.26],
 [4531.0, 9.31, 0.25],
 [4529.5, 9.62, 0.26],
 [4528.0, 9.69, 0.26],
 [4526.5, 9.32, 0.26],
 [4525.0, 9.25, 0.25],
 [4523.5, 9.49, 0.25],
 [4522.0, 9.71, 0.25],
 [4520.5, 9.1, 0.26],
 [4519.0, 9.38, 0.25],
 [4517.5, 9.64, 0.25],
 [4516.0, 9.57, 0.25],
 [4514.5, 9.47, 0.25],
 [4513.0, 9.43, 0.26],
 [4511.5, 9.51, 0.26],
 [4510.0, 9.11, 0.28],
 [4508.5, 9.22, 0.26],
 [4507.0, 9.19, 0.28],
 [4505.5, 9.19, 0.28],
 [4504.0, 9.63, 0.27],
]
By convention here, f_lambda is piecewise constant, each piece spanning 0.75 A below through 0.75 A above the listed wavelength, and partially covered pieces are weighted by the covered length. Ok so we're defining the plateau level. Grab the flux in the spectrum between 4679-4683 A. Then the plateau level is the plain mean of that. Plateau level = 7.7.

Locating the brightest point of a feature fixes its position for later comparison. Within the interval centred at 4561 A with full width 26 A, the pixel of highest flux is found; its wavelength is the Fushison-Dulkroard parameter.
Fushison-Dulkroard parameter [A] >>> 4553.5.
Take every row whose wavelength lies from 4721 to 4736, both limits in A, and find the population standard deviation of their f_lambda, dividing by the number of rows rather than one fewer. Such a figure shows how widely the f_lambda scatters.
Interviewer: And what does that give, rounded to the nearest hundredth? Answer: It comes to 0.28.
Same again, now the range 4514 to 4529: 0.19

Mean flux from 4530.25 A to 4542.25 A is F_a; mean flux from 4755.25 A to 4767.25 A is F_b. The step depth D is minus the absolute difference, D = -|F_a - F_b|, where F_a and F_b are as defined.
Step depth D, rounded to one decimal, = -2.5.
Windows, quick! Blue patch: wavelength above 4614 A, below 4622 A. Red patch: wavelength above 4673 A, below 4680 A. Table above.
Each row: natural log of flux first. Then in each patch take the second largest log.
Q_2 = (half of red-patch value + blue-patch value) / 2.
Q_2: 1.64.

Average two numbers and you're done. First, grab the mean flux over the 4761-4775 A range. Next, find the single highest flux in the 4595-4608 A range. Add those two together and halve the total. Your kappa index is 8.4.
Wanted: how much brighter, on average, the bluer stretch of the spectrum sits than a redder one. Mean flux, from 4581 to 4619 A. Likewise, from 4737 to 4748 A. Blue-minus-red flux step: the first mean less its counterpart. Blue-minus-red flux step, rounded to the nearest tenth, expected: 1.7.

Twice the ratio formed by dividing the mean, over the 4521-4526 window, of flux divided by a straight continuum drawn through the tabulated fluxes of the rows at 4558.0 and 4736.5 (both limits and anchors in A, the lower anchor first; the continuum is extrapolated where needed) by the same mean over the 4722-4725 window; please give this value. 1.94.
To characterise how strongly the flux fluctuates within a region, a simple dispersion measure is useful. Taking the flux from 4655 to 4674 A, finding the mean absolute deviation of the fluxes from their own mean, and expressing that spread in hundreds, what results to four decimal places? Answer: 0.0026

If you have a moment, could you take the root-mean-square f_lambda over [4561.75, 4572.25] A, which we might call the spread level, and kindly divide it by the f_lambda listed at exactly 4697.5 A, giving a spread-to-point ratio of 1.298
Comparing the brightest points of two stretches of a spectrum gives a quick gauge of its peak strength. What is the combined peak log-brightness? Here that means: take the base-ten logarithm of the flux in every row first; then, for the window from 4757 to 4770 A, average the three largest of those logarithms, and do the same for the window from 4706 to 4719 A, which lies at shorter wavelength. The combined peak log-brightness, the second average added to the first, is 1.73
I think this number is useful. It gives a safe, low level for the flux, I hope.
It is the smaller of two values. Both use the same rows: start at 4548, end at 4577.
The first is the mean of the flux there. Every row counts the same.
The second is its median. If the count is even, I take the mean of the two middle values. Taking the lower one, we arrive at 9.5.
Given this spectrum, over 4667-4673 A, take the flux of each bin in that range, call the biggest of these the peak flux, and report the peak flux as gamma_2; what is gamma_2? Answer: 8.14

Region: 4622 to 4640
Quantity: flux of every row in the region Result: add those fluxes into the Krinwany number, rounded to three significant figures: 109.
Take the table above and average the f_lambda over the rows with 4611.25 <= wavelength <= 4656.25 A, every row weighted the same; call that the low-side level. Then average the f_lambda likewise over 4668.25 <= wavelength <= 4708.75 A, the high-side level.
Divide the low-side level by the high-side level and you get 1.175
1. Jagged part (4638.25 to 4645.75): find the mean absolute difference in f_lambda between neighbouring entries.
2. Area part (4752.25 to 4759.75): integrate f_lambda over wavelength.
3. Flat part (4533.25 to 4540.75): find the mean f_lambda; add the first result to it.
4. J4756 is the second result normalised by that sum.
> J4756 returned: 5.37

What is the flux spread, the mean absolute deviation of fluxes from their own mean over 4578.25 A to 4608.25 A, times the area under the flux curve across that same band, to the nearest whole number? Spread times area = 52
